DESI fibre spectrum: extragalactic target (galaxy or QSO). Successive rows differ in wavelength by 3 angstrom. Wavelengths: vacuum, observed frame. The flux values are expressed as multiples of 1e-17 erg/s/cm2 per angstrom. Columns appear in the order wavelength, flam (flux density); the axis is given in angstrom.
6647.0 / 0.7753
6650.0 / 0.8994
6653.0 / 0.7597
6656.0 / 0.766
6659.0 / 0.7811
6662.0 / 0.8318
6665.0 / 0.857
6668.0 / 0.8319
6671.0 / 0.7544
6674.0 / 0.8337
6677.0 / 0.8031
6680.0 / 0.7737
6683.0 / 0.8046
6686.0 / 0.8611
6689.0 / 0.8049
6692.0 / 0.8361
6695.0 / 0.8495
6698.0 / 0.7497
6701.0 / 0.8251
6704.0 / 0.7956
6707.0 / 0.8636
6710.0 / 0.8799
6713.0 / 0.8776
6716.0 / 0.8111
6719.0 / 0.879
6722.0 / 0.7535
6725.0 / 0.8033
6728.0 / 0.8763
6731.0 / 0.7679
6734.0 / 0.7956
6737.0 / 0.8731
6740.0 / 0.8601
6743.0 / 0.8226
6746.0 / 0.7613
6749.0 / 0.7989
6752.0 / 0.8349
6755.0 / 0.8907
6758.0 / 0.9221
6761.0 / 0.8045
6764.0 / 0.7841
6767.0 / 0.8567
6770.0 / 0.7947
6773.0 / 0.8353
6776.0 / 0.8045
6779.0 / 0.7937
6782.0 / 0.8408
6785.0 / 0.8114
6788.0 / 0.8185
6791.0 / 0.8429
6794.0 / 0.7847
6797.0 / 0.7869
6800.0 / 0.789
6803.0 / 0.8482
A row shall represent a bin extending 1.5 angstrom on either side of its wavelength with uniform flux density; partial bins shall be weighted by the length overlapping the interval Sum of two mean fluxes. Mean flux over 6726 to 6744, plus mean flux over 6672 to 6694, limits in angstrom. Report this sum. 1.65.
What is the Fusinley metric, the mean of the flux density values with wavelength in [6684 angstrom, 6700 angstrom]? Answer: 0.820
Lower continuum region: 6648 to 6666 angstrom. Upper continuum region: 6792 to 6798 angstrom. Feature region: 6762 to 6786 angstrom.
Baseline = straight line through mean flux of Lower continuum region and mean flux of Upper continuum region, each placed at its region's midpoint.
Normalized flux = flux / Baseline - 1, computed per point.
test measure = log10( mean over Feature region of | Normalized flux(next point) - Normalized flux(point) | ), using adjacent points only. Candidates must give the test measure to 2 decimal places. -1.28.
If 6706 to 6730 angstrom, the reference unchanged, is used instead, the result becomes -1.15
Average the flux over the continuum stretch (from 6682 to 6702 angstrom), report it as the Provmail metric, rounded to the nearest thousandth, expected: 0.819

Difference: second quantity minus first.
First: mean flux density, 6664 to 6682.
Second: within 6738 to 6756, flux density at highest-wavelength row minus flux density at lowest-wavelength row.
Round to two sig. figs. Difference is -0.78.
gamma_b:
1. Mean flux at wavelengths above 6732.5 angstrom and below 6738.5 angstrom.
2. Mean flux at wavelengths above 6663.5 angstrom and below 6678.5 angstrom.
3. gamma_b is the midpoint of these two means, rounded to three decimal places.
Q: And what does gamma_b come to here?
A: 0.825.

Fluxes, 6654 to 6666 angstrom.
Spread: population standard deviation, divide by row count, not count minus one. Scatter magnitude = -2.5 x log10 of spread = 3.58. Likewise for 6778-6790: 4.43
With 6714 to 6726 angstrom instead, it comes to 3.37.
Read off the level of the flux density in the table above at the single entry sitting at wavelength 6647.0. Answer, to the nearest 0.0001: 0.7753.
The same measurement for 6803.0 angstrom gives 0.8482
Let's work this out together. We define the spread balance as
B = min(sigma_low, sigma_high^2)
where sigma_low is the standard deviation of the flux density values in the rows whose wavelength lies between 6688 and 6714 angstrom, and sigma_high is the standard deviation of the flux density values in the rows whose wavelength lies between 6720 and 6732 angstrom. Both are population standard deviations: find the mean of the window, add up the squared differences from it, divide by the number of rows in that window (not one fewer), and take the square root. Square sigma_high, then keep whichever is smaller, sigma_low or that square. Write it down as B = 0.0023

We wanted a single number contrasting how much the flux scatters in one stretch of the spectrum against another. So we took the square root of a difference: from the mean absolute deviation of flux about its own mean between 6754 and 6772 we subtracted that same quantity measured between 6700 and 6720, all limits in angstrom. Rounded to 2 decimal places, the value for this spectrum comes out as 0.13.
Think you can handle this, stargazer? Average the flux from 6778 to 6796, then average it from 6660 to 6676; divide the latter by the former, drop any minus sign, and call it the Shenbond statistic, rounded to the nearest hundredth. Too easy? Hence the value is 1.01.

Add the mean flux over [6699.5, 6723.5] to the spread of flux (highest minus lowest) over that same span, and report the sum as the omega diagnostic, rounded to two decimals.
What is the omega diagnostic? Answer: 0.96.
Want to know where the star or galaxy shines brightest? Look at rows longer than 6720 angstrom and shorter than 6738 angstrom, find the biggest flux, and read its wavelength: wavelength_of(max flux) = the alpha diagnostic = 6728.0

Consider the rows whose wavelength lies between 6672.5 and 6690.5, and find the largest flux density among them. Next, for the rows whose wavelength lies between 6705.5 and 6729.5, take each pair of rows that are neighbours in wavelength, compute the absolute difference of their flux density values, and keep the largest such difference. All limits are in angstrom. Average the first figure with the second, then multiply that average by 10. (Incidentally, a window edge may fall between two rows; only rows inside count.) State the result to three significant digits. 4.93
